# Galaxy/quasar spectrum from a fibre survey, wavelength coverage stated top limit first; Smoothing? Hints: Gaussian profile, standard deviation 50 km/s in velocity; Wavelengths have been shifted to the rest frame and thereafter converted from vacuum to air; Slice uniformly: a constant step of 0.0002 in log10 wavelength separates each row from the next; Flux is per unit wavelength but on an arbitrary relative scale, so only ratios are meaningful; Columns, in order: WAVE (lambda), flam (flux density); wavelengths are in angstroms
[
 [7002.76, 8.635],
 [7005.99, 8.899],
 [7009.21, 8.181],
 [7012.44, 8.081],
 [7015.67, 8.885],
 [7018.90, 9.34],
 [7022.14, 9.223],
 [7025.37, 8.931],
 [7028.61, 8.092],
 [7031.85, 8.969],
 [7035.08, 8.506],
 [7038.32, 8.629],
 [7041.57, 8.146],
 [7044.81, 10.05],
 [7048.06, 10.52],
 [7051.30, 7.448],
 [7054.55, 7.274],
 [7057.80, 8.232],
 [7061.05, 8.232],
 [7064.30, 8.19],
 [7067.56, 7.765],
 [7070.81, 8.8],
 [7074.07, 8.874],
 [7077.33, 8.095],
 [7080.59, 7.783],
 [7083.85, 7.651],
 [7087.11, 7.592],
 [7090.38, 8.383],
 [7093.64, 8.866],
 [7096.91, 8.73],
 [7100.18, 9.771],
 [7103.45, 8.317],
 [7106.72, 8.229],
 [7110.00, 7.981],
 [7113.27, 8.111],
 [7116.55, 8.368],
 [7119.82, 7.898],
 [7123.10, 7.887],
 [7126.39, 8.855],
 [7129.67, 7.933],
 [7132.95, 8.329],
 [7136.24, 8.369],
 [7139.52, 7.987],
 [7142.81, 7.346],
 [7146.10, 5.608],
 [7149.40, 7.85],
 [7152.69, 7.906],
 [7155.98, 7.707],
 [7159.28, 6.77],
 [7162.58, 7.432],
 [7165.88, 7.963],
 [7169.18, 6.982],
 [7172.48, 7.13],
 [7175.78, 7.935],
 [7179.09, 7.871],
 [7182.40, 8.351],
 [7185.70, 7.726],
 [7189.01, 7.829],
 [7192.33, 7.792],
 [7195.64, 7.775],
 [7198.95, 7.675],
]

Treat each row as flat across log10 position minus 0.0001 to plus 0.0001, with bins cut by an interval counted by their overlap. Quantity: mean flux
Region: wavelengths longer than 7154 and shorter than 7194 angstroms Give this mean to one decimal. 7.6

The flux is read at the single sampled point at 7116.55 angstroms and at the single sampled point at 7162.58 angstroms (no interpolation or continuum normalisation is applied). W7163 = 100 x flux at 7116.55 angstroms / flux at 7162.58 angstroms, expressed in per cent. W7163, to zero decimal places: 113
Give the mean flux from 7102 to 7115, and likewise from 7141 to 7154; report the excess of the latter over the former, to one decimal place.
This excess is -1.0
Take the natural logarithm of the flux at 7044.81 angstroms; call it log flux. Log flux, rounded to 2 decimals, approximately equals 2.31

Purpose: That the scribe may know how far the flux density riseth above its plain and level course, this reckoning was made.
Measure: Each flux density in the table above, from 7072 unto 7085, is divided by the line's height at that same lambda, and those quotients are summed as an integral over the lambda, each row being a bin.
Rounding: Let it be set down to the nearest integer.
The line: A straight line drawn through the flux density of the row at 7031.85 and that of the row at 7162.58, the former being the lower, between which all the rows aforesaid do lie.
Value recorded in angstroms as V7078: 13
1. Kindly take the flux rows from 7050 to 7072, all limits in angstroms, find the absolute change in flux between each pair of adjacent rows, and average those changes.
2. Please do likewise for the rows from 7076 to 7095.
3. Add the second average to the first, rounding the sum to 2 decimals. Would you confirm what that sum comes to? 0.79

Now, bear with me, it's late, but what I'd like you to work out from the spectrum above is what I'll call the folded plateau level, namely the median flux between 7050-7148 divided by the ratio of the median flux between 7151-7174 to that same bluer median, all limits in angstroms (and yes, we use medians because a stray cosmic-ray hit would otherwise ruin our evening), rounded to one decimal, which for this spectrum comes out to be 8.9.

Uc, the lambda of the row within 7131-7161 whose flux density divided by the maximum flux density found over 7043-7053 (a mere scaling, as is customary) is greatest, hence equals 7136.24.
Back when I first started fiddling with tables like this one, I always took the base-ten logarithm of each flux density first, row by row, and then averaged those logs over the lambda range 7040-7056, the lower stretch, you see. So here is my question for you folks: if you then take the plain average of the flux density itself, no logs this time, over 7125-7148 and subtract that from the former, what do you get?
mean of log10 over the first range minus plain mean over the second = -6.8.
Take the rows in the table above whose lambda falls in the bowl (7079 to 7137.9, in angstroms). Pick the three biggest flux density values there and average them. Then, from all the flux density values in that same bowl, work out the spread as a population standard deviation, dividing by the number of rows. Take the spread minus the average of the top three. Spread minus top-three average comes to -8.6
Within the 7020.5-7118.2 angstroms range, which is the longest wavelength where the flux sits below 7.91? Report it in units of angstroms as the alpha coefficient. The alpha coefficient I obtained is 7087.11 angstroms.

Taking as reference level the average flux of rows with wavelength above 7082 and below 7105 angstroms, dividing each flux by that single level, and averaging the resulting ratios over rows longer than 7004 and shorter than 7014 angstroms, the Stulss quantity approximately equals 0.99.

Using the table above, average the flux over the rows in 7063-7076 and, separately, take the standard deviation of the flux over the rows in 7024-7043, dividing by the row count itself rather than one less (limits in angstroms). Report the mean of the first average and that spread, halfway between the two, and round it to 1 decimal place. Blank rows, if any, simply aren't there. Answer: 4.4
